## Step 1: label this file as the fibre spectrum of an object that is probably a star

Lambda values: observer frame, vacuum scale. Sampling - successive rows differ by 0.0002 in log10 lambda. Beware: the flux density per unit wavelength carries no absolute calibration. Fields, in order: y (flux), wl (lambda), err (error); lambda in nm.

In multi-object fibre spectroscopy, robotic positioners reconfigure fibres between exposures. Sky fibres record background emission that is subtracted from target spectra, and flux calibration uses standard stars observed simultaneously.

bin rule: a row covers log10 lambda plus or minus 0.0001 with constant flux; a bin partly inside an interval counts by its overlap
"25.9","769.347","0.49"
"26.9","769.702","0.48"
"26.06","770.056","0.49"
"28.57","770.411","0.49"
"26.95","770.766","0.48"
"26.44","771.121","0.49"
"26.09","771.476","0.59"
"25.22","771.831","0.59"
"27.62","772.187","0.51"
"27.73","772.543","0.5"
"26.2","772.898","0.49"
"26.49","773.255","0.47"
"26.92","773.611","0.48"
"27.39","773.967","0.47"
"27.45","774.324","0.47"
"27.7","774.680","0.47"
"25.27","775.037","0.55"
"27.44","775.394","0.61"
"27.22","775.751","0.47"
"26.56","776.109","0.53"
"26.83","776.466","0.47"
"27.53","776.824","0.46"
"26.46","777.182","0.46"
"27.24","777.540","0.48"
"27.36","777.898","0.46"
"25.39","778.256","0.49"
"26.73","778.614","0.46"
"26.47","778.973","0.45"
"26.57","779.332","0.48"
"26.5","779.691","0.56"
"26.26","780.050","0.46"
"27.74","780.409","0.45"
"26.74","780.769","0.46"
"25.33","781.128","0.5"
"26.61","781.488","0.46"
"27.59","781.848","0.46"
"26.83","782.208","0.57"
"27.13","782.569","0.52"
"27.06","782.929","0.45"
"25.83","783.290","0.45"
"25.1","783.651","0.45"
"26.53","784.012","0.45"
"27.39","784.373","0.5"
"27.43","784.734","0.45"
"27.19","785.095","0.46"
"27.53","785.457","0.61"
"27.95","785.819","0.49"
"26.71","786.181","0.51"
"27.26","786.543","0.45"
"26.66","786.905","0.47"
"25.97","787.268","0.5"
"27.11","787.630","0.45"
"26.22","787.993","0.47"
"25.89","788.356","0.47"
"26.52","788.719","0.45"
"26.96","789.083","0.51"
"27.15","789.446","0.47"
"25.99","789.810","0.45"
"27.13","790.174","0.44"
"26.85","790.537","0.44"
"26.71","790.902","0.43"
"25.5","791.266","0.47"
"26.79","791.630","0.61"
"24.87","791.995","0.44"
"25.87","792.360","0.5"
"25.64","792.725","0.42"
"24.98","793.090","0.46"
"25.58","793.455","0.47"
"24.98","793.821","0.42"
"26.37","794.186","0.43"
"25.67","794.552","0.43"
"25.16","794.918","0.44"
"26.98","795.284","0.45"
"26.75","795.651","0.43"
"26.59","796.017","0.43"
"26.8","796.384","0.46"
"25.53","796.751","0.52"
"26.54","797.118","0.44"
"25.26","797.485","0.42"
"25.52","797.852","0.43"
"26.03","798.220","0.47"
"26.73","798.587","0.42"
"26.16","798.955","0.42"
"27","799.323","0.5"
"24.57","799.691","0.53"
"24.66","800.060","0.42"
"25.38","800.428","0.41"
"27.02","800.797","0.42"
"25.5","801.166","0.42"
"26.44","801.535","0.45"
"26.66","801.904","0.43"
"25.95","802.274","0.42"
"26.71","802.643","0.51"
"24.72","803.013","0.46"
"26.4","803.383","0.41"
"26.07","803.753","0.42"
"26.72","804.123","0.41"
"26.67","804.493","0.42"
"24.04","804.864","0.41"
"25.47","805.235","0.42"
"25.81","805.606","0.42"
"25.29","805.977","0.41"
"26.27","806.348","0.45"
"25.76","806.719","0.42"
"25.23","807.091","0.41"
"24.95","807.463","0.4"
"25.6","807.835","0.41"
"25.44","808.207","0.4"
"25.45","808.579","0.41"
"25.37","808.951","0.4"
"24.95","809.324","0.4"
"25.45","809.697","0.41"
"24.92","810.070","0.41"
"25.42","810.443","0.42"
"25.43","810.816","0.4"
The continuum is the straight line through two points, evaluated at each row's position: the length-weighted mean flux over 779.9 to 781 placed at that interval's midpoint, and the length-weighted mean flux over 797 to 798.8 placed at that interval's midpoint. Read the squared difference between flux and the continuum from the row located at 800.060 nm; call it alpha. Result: 1.5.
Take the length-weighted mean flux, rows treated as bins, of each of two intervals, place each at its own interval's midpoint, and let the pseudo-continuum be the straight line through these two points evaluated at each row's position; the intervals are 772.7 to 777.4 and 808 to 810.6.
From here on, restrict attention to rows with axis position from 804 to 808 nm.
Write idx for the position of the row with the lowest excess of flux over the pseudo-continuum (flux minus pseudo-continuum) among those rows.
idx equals 804.864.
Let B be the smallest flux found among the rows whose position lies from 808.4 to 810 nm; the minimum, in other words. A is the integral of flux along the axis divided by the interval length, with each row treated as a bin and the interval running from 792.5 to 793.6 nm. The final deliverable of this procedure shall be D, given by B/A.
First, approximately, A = 25.4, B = 24.95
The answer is 0.98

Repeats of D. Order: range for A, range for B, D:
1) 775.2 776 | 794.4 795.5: 0.92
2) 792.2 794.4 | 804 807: 0.94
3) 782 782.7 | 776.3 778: 0.98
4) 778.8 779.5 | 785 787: 1.01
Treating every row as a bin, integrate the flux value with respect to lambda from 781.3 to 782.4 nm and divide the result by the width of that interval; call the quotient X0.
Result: 27.0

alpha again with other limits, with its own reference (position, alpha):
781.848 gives 0.6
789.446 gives 0.5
